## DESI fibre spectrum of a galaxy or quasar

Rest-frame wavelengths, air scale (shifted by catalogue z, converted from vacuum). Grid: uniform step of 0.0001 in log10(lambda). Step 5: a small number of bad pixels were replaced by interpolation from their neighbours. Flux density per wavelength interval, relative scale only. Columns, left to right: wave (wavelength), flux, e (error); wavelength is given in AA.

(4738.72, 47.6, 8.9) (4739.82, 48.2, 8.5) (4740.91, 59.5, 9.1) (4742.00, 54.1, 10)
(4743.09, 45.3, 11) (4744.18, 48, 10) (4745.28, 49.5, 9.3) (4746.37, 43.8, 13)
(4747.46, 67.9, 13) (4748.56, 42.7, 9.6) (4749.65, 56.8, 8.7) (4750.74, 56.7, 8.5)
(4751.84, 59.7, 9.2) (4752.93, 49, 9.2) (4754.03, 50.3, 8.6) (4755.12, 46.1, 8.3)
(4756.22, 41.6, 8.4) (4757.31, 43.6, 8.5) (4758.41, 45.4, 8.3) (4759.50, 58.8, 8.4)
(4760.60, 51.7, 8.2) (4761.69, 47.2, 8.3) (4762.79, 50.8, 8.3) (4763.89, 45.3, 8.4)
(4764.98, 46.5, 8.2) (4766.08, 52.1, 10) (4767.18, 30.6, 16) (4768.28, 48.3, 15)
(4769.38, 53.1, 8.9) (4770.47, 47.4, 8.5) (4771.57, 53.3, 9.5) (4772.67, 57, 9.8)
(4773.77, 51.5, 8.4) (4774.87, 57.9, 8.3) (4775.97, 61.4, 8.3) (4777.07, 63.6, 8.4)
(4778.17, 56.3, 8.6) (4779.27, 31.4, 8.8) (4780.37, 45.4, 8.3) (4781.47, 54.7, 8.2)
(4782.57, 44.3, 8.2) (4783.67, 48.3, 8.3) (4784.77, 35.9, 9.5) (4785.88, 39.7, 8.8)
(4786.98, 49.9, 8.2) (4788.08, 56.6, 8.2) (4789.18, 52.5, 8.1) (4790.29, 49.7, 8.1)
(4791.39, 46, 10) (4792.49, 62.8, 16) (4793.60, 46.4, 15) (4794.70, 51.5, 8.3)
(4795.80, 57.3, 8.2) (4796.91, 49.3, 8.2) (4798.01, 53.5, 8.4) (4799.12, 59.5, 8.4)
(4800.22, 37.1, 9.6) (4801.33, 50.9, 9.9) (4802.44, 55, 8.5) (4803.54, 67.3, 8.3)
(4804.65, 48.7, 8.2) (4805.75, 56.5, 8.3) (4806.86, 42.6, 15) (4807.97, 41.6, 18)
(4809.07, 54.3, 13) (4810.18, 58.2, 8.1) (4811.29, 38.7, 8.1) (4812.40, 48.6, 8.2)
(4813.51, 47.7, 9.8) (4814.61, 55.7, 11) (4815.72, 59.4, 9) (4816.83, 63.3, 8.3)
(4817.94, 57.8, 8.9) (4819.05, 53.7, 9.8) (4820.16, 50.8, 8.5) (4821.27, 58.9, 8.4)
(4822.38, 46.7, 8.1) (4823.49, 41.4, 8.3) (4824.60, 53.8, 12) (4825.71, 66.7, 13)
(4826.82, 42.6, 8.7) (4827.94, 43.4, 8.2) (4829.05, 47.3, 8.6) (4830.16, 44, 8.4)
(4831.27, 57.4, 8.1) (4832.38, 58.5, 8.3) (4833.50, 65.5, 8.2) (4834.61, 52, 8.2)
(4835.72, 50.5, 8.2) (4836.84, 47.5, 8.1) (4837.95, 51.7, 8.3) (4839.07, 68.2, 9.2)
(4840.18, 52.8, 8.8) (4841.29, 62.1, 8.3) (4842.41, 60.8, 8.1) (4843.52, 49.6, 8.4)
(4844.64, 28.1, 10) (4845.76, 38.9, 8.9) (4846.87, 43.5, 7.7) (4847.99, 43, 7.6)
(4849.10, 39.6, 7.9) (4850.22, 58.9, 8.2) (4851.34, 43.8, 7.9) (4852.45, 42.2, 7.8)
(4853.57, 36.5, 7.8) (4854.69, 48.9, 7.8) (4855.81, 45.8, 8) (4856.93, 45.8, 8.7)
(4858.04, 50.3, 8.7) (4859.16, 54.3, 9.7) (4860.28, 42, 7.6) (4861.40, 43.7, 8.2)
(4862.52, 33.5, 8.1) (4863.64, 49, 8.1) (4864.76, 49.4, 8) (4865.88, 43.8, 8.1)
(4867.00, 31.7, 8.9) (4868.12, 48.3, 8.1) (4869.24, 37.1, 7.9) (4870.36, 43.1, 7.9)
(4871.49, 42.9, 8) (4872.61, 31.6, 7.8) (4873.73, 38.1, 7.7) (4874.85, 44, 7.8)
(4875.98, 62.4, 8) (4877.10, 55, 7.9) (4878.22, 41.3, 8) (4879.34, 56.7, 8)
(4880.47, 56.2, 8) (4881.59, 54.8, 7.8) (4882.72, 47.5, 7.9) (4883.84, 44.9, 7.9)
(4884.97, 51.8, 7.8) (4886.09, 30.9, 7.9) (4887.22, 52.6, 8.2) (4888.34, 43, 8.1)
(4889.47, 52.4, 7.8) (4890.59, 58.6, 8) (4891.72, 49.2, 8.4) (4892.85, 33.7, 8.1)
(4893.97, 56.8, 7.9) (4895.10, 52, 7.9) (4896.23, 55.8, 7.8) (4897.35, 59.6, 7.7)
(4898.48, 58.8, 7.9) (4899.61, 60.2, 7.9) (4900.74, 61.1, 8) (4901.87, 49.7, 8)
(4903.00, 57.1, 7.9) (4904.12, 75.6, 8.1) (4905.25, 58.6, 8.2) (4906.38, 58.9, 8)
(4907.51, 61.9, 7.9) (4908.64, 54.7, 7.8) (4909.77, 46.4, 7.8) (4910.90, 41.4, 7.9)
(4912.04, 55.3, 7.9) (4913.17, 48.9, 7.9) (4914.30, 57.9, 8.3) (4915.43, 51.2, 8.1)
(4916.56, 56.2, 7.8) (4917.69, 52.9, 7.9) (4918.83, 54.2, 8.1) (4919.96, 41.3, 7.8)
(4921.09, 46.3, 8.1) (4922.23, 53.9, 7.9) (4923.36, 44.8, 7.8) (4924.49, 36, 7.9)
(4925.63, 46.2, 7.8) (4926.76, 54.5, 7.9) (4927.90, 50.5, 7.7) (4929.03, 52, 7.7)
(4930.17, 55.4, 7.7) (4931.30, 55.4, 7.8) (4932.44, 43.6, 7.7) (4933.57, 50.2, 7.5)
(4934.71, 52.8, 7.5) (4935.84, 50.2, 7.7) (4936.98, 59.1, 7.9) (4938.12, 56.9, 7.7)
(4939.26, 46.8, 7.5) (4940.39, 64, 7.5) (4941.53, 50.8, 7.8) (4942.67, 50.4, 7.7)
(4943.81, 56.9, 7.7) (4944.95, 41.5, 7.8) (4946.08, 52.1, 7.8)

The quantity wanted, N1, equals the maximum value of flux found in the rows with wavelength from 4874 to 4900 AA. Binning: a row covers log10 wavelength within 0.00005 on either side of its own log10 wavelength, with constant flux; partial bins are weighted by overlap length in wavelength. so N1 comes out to 62.4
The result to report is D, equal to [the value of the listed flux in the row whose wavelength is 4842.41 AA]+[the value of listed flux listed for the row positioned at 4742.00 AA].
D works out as 115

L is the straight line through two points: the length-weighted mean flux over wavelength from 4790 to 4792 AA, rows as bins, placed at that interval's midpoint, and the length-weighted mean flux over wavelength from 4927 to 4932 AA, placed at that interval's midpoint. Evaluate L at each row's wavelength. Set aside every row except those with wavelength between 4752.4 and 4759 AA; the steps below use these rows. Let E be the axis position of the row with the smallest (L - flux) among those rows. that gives 4754.03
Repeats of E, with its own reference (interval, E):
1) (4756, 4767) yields 4759.50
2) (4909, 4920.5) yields 4914.30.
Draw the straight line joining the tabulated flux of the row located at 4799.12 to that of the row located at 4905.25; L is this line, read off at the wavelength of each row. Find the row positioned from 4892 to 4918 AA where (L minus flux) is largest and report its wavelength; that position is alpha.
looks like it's 4892.85 AA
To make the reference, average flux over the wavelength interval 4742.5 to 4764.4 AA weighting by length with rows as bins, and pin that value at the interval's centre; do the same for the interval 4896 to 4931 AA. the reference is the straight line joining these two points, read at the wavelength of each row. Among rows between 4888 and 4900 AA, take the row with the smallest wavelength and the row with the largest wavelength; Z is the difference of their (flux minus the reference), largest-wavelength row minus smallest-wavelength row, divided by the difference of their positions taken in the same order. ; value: 1.5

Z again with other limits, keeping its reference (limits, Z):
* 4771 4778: 1.9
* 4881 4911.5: -0.5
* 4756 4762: 1.0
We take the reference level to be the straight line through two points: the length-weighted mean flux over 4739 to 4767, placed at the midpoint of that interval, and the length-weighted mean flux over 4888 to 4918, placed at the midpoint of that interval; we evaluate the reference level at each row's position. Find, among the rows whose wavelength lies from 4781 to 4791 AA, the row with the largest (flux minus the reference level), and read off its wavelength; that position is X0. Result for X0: 4788.08 AA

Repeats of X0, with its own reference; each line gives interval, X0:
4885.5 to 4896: 4890.59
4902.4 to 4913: 4904.12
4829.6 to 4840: 4839.07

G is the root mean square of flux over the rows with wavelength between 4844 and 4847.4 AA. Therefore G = 37.4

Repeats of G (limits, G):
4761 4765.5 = 47.5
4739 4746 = 51.0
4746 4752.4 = 55.3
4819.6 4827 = 52.2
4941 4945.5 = 50.2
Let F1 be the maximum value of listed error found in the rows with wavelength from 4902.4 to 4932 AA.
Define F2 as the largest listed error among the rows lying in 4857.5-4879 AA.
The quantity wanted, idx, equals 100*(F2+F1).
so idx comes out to 1800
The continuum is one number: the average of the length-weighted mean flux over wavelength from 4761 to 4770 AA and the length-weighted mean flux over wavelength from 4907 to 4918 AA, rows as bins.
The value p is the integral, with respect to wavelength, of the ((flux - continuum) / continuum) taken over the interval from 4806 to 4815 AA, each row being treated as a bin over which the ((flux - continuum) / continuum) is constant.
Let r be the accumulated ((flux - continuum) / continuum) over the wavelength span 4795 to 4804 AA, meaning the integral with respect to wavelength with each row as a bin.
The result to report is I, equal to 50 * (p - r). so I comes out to -45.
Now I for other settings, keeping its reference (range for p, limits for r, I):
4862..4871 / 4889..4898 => -93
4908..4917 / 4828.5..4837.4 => -12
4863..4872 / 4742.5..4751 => -72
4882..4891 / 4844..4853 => 48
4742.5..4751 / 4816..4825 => -22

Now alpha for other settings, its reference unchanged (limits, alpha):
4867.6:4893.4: 4886.09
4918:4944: 4924.49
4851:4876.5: 4872.61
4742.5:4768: 4767.18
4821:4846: 4844.64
